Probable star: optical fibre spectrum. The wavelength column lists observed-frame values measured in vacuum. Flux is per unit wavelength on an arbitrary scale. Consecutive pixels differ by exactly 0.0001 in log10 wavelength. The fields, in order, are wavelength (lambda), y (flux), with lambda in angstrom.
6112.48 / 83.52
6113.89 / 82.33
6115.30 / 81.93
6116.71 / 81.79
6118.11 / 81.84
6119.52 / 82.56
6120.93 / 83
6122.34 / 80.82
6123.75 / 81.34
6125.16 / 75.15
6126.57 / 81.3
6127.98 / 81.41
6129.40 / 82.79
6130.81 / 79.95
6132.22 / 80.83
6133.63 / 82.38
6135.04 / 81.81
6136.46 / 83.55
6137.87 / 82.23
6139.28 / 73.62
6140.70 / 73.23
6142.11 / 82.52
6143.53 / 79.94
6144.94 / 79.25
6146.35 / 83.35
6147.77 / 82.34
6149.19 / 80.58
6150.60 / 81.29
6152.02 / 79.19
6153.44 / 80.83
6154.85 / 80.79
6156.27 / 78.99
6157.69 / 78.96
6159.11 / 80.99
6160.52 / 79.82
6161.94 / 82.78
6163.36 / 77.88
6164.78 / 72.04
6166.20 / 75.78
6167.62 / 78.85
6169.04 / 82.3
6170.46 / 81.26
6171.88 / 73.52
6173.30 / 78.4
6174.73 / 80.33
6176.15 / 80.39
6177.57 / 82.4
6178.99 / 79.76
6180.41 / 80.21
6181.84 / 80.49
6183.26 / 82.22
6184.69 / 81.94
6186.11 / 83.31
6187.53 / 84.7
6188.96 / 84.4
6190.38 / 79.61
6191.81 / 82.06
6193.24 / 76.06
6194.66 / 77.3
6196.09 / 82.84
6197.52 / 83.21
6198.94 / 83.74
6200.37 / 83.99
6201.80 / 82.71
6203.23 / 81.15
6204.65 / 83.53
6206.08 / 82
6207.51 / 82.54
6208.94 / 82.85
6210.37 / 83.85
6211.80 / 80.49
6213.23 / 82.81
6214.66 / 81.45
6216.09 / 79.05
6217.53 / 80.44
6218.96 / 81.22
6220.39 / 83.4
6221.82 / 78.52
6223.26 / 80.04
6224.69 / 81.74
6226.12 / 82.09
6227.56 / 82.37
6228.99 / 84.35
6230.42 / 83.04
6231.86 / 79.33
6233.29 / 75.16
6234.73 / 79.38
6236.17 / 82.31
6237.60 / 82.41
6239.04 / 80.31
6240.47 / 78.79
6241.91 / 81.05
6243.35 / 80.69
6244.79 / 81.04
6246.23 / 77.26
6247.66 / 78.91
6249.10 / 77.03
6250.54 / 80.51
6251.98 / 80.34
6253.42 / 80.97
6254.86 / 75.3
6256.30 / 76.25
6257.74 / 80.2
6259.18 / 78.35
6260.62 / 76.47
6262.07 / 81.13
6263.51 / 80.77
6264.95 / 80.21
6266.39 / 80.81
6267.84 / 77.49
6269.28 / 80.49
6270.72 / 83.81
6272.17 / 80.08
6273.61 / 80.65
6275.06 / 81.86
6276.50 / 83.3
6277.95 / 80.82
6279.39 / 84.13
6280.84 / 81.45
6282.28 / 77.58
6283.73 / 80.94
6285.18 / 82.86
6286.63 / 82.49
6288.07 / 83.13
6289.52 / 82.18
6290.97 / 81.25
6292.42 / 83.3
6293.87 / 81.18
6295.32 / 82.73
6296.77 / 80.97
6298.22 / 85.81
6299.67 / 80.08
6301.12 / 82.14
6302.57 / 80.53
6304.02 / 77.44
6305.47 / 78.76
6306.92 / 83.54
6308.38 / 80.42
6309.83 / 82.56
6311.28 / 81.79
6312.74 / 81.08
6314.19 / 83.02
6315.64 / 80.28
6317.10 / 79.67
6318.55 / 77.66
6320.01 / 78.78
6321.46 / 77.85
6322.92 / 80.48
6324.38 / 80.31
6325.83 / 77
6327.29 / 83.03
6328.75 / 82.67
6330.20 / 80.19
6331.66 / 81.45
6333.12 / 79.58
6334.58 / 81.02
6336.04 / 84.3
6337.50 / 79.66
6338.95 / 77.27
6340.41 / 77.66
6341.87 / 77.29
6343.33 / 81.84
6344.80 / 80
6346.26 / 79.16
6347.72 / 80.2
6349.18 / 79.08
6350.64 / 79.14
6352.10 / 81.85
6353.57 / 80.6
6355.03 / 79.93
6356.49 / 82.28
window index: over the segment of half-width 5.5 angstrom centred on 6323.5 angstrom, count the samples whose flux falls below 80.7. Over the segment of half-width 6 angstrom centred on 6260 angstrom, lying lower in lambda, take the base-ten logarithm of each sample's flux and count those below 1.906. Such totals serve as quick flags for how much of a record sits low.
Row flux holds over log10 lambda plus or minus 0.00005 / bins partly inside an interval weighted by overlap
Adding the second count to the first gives 12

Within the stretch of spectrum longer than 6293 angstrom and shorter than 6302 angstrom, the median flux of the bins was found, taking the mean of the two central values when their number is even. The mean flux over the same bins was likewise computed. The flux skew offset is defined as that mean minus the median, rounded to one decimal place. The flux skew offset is 0.5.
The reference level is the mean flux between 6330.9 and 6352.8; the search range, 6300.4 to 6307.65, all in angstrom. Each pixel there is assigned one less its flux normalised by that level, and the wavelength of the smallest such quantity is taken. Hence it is 6306.92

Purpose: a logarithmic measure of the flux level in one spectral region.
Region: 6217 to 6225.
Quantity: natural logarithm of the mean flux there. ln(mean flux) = 4.39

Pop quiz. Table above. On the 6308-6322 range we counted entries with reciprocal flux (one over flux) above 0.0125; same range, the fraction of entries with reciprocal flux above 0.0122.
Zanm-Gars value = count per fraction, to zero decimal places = 5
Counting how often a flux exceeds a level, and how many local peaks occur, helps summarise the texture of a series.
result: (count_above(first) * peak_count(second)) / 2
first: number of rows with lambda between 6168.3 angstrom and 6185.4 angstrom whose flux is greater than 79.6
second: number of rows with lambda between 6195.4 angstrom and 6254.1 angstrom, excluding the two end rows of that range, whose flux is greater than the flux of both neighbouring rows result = 55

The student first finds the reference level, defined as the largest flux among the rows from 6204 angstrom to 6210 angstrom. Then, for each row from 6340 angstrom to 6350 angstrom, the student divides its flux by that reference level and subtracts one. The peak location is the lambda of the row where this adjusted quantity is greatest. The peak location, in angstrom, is 6343.33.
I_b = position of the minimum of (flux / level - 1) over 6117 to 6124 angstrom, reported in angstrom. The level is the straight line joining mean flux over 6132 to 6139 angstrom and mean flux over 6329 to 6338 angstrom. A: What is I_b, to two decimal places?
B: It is 6122.34 angstrom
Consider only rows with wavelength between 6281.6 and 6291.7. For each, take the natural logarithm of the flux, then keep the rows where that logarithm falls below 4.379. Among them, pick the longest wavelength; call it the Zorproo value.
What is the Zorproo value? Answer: 6282.28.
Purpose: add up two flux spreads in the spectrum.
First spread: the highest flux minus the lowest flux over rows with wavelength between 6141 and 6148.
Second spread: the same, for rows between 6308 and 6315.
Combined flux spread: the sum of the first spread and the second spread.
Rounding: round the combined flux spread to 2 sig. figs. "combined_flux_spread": 6.7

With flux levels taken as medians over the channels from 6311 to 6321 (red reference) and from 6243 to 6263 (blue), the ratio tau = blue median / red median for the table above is 0.99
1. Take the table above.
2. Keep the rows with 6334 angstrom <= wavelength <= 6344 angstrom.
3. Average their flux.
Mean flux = 79.9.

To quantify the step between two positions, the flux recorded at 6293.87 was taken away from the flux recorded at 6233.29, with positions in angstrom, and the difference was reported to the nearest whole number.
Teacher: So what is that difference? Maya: -6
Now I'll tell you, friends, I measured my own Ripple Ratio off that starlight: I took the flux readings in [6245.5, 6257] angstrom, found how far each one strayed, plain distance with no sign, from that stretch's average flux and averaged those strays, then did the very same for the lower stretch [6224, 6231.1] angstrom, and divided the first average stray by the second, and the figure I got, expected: 2.4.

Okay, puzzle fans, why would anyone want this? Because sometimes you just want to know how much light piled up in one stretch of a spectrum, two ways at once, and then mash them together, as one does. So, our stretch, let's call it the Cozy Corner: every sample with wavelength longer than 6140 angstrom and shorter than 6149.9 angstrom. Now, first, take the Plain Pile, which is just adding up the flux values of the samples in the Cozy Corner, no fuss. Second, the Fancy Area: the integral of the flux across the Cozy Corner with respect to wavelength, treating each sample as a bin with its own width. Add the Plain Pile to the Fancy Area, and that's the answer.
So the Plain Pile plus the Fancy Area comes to 1355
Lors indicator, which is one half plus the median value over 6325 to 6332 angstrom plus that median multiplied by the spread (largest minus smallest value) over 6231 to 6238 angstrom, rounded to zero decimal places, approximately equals 672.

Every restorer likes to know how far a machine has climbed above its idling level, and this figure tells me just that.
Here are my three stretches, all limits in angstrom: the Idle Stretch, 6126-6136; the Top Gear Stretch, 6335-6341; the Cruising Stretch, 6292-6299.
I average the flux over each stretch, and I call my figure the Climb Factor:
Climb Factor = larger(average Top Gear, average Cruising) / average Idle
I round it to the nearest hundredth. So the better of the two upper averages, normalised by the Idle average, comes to 1.02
